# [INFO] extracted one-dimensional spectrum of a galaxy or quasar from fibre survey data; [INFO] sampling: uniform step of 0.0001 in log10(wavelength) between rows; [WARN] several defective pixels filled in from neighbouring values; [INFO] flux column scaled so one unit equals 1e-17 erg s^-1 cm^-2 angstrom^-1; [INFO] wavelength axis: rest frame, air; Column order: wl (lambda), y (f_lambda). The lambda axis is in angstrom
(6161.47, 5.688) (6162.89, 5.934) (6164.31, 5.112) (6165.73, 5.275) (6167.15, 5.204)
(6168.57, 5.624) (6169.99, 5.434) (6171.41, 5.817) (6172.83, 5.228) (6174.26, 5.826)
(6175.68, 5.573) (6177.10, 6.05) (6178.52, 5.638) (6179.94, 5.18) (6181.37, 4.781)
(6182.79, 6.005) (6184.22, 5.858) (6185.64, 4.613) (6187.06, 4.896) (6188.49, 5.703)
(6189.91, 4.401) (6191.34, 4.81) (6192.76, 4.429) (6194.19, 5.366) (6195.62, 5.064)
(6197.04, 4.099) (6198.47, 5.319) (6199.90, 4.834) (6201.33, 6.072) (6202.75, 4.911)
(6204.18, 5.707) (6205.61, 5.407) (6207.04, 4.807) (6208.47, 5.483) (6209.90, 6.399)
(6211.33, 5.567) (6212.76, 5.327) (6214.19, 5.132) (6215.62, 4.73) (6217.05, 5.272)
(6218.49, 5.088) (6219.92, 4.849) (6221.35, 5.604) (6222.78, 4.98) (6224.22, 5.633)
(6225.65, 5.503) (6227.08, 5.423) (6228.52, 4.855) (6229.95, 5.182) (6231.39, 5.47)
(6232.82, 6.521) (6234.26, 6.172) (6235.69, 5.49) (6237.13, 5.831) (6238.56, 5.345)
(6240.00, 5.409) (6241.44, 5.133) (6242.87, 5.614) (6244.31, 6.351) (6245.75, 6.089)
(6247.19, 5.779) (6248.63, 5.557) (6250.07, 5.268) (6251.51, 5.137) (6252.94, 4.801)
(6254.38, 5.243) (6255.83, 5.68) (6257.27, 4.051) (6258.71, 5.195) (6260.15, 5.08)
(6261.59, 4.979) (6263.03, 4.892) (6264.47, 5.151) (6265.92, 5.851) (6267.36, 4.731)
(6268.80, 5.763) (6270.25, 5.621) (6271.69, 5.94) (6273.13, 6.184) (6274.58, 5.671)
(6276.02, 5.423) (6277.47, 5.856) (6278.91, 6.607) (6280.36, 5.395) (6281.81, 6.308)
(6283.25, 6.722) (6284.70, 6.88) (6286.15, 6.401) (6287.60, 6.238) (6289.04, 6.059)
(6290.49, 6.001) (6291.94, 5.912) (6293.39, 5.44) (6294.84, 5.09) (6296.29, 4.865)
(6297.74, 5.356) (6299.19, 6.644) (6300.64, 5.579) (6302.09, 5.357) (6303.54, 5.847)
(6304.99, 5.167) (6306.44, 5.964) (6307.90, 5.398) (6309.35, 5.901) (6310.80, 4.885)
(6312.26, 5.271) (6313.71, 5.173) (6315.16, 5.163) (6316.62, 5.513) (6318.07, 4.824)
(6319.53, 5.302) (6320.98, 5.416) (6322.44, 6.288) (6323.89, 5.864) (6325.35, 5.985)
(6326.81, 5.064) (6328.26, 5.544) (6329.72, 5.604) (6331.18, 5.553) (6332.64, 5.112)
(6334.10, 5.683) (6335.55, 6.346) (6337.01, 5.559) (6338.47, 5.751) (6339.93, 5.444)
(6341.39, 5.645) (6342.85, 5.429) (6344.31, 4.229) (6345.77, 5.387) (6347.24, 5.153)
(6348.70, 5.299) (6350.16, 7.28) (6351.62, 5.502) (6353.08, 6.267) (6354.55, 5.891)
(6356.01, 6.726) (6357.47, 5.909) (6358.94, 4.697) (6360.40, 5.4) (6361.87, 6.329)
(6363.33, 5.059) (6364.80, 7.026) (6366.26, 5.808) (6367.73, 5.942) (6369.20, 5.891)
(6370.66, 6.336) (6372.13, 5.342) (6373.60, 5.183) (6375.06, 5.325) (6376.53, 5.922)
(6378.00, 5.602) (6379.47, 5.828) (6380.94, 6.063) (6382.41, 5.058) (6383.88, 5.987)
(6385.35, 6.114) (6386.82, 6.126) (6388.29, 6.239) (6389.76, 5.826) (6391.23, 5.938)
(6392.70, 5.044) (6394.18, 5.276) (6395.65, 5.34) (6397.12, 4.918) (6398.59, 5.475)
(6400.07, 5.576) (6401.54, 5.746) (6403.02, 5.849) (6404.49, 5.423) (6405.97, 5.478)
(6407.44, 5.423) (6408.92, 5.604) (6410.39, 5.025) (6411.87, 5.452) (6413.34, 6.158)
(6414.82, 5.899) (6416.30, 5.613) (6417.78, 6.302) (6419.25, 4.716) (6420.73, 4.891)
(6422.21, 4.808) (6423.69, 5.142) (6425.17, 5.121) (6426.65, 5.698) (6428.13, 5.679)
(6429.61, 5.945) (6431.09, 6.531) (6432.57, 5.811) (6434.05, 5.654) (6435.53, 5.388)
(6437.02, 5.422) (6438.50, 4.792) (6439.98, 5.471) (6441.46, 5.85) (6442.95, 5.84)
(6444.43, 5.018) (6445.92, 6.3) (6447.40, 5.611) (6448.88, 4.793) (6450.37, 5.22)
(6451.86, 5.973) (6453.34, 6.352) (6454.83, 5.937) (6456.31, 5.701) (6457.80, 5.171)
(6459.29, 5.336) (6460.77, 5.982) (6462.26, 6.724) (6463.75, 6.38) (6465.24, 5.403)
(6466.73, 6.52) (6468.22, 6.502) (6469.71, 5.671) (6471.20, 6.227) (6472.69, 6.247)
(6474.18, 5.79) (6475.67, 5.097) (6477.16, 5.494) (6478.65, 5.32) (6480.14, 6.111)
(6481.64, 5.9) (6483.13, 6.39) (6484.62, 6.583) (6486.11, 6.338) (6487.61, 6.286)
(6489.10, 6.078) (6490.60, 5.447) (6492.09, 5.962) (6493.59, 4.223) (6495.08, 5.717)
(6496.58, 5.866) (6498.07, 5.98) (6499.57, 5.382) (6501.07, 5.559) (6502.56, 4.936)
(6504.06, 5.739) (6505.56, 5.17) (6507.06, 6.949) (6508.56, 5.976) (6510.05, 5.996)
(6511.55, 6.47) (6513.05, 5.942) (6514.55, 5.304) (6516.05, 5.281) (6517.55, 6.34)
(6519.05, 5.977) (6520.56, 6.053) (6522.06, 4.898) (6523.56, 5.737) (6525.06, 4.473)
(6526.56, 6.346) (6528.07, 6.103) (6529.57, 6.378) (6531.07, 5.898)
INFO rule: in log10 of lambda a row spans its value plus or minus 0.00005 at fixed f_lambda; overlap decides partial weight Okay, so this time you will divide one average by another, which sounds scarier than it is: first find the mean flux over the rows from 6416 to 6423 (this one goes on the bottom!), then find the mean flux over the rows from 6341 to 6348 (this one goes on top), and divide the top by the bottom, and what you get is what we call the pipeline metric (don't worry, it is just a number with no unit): 0.98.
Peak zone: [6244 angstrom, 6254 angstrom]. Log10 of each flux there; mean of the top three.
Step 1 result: 0.783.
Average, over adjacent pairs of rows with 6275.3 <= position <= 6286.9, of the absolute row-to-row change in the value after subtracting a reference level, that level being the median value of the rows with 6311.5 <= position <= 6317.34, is 0.62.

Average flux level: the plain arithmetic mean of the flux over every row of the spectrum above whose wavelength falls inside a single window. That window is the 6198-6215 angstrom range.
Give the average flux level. 5.41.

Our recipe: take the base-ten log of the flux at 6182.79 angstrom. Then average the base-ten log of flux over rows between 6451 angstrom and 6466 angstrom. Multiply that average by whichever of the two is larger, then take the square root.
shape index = 0.774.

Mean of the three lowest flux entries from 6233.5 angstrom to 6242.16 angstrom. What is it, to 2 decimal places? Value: 5.30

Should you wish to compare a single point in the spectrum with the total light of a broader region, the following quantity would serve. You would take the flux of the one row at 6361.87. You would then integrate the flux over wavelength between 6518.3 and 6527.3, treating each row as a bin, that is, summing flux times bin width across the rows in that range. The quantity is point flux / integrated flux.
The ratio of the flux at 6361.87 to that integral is 0.126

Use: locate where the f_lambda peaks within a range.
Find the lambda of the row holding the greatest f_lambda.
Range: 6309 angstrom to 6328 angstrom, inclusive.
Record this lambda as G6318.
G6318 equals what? 6322.44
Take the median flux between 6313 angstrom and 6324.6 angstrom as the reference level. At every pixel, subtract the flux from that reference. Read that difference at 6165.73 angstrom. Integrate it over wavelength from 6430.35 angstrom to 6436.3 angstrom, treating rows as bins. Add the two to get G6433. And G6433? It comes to -2.8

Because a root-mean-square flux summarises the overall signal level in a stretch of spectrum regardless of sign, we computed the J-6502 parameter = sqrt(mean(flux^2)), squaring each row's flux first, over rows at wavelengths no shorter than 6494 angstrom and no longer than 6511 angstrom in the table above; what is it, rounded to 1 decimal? 5.8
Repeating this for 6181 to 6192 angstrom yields 5.2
